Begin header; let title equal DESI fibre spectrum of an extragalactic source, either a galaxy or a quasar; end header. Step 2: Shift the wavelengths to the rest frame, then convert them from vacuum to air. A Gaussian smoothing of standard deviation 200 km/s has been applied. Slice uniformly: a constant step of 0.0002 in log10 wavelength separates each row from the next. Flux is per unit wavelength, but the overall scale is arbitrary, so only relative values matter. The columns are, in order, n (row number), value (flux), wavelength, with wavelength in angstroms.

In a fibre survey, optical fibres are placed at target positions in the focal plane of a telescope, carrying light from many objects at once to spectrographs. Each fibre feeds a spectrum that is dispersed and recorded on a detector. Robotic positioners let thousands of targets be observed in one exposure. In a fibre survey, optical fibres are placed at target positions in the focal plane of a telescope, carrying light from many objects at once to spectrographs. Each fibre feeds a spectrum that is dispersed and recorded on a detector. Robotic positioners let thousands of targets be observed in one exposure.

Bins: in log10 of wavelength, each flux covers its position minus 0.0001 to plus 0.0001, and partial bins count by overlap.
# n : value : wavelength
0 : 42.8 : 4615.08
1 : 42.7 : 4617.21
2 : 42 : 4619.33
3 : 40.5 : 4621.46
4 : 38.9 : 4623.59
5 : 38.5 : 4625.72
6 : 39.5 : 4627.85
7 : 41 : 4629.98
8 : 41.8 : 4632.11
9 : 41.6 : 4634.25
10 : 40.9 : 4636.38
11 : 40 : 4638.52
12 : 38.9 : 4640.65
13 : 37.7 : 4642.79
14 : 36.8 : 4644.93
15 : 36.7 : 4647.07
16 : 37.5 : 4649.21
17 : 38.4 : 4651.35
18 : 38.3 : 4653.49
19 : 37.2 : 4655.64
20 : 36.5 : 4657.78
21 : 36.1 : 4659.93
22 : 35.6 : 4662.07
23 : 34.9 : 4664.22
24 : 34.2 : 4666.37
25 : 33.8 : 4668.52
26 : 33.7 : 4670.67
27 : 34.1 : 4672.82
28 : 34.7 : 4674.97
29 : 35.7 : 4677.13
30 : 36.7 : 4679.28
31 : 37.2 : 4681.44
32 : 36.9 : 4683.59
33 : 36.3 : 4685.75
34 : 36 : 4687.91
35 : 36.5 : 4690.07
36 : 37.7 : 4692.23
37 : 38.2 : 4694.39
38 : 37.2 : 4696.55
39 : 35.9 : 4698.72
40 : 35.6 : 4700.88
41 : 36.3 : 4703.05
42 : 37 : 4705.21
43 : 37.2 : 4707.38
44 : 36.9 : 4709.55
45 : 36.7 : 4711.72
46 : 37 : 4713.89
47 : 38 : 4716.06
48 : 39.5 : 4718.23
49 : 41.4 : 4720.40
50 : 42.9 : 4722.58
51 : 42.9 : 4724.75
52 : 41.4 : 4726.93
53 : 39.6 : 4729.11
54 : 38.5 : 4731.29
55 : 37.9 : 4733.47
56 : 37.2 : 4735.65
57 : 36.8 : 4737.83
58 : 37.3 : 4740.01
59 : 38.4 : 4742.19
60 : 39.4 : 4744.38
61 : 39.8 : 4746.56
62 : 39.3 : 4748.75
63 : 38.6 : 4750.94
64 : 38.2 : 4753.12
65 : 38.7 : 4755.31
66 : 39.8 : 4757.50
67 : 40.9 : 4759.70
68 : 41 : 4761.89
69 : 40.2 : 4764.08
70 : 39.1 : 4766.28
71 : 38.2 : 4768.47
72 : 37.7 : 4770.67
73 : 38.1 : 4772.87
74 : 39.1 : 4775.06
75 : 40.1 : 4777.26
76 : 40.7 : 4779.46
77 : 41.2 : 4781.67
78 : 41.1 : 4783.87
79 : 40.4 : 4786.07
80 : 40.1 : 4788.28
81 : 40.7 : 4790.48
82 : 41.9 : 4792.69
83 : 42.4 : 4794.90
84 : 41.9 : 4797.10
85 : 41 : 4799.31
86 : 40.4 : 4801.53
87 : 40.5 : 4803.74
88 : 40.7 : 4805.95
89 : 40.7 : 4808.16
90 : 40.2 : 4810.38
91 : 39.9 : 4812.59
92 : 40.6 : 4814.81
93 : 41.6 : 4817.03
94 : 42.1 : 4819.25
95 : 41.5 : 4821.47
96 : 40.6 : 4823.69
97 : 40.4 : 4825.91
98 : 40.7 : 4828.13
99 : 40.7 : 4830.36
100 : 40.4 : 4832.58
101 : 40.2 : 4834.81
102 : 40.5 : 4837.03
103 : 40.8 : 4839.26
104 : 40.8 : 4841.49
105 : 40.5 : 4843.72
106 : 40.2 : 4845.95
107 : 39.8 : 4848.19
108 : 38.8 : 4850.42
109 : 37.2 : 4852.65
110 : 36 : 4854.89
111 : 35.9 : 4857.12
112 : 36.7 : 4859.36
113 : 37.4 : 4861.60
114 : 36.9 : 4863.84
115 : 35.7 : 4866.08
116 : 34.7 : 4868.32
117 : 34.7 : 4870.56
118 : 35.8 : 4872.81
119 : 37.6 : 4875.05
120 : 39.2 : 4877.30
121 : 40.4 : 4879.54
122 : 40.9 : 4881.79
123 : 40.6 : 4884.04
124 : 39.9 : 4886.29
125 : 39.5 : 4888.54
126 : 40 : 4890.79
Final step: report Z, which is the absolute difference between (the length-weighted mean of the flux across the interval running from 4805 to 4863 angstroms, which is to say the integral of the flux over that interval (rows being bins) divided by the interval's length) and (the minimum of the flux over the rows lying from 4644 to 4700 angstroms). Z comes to 6.1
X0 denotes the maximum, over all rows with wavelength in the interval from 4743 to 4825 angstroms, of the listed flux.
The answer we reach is 42.4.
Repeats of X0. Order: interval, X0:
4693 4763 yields 42.9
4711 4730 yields 42.9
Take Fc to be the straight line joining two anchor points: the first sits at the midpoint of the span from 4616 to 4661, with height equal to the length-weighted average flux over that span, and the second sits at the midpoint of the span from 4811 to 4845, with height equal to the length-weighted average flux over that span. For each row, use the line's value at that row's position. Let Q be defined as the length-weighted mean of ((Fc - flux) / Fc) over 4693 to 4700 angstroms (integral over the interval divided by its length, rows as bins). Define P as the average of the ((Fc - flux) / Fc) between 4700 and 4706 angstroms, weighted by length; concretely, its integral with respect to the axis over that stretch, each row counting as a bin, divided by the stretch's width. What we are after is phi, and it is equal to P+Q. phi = 0.15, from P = 0.09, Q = 0.06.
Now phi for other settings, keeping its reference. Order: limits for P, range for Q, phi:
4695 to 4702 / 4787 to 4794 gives 0.07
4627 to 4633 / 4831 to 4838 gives -0.03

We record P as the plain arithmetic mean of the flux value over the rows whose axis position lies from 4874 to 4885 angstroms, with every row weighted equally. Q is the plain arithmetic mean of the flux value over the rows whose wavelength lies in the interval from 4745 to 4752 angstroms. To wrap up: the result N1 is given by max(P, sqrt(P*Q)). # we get 39.7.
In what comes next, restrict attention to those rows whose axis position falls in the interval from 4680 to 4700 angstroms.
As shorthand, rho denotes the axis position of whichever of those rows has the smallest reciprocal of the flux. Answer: 4694.39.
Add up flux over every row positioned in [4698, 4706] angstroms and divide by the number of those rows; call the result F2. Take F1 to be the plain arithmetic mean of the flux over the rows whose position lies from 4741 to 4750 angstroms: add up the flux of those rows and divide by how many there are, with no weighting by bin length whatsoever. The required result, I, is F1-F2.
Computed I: 3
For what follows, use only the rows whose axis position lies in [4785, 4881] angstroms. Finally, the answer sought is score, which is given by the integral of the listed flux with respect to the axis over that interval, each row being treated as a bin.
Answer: 3793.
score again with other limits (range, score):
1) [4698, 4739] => 1573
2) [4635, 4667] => 1197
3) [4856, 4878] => 801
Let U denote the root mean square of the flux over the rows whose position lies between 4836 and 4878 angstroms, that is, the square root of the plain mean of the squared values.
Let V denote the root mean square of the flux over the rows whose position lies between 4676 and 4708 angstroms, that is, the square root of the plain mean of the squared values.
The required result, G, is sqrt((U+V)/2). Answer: 6.11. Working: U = 37.9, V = 36.7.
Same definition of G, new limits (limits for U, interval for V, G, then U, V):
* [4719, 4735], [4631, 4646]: 6.34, 40.7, 39.7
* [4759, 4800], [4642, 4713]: 6.19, 40.3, 36.4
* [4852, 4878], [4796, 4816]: 6.21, 36.5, 40.7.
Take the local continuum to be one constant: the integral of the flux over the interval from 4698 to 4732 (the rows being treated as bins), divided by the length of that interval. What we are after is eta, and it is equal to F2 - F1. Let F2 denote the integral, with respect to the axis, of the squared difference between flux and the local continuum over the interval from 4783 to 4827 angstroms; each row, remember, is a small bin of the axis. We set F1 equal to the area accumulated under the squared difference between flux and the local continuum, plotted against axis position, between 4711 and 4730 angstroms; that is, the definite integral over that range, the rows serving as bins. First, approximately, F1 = 132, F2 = 265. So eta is 133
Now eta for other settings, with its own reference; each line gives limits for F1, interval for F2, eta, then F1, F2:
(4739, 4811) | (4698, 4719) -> -172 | 247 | 75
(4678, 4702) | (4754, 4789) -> -3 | 96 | 93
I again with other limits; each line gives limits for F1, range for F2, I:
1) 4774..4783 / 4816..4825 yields -1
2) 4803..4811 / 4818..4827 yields -1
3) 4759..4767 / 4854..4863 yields 4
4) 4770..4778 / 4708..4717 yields 2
